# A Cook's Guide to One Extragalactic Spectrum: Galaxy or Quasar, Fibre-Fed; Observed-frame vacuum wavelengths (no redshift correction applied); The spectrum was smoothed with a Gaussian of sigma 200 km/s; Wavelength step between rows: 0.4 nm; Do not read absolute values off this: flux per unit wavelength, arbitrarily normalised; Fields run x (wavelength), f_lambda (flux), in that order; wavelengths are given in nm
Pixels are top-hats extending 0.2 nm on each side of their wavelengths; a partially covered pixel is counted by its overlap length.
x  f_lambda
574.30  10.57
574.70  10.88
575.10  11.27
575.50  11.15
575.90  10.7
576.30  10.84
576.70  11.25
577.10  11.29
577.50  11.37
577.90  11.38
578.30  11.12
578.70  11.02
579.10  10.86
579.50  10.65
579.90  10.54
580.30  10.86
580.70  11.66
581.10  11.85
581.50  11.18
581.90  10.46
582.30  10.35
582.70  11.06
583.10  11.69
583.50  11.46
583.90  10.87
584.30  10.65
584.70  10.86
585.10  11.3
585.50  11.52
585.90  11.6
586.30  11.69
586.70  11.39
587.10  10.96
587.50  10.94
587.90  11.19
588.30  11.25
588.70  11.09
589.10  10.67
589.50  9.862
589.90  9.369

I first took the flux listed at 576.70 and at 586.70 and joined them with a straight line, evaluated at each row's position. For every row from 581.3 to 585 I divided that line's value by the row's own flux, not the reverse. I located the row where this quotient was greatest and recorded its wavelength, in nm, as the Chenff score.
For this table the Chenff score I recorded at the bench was 582.30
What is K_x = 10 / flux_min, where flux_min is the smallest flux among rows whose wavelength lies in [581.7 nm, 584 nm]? 0.966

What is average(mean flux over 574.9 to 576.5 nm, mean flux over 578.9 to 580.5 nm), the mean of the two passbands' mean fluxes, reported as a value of 10.86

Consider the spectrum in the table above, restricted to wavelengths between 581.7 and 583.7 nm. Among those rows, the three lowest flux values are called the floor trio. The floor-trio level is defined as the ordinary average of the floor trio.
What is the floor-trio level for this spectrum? 10.6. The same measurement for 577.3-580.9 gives 10.7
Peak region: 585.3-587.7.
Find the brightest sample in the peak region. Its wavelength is 586.30 nm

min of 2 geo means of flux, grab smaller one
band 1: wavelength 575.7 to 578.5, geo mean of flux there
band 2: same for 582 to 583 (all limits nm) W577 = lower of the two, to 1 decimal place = 10.7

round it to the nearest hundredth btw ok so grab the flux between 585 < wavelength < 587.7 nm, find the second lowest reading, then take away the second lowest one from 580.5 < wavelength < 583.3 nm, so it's 0.50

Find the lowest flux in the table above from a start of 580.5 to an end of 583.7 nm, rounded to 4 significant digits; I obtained 10.35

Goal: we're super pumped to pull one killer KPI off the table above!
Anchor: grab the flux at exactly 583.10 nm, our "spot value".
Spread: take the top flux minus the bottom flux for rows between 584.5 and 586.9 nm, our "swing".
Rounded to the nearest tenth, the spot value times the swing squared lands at 8.1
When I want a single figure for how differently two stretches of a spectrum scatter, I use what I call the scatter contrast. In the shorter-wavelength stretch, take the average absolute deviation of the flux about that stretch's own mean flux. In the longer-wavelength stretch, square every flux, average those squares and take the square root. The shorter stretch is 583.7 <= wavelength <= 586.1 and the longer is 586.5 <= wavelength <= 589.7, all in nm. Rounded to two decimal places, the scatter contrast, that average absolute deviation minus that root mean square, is -10.59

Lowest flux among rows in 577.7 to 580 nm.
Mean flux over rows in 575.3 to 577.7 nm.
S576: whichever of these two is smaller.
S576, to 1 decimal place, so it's 10.5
